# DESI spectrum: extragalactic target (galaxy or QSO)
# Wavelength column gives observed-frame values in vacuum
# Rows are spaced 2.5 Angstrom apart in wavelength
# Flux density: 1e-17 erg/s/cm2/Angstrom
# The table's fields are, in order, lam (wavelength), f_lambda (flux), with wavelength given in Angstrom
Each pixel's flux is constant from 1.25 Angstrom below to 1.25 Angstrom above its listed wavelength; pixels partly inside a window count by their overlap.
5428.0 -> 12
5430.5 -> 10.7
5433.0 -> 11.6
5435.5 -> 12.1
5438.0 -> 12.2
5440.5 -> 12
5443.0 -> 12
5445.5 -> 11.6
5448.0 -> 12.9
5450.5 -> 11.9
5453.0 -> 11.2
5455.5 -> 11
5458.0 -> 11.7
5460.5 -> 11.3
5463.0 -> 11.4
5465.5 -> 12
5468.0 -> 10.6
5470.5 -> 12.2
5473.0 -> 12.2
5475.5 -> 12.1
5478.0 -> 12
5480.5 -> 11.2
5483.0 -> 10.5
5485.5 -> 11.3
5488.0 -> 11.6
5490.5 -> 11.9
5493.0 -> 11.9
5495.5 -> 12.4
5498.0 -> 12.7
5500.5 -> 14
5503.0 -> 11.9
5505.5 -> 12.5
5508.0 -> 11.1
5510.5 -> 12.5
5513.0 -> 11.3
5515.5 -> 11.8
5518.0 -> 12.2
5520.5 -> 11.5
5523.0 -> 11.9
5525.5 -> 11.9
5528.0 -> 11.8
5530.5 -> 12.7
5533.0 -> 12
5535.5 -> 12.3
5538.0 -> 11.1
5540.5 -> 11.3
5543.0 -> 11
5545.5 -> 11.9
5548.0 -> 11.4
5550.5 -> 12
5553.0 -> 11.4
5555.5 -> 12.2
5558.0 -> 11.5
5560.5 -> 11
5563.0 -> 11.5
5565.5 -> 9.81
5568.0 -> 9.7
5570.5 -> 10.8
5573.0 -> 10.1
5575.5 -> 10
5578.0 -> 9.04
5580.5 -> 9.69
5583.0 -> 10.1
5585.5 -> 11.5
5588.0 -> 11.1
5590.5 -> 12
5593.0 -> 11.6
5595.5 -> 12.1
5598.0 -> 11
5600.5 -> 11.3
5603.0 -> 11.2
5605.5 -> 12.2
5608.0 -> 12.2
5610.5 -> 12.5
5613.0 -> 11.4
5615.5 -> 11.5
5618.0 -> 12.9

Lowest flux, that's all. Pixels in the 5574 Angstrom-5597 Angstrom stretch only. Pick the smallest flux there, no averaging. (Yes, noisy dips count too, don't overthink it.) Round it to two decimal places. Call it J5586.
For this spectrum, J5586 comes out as 9.04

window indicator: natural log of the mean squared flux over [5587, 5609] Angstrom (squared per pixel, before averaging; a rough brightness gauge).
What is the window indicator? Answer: 4.91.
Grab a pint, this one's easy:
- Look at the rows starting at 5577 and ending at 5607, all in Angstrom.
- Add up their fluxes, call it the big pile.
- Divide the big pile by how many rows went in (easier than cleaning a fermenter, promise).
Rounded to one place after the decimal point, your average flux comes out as 11.1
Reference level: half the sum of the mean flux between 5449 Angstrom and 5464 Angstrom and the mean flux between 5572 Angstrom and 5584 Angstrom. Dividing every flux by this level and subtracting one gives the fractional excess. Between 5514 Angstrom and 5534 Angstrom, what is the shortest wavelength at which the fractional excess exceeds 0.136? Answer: 5518.0 Angstrom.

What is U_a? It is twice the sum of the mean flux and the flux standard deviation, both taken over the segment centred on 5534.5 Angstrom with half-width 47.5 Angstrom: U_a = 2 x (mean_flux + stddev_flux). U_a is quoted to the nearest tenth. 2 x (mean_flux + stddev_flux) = 25.0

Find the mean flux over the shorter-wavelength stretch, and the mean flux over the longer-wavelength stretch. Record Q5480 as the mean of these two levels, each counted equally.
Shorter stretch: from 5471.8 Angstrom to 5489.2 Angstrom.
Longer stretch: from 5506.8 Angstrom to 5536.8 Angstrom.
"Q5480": 11.74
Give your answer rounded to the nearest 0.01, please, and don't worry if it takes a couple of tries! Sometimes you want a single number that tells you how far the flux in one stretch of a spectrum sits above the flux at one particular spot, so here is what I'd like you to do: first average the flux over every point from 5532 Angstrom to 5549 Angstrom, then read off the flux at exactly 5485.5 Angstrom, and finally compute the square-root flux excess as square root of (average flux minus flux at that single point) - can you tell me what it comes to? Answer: 0.52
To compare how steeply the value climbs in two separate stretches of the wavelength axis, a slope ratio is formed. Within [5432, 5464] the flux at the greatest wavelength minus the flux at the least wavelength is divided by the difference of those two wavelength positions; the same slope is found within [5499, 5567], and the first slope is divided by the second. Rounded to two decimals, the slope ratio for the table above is 0.10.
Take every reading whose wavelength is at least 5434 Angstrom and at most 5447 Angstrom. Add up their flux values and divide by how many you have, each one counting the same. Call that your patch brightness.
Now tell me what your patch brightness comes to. 12.0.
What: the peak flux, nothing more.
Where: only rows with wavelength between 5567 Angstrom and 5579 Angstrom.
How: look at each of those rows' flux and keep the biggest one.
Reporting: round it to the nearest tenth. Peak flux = 10.8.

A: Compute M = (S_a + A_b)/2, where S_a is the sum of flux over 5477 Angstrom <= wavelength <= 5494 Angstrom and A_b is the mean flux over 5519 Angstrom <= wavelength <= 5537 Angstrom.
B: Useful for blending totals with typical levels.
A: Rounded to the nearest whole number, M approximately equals 46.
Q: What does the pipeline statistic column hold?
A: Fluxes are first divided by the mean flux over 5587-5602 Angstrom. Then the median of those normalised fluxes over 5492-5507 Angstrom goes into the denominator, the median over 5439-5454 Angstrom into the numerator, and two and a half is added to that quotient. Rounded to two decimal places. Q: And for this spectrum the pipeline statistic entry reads 3.46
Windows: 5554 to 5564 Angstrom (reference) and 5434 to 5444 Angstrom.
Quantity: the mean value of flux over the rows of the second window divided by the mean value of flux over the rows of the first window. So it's 1.045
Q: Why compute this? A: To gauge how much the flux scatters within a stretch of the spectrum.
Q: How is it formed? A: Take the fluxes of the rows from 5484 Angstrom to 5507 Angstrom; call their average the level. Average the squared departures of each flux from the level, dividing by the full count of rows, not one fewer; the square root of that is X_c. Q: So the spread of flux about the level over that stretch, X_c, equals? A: 0.75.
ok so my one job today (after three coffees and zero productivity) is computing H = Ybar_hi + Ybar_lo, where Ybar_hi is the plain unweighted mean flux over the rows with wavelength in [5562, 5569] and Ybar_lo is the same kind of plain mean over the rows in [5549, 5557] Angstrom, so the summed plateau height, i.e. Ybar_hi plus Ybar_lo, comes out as 22.2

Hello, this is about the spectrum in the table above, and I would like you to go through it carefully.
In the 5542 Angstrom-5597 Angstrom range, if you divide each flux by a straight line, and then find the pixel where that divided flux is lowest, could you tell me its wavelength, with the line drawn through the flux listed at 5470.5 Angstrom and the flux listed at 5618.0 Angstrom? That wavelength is 5578.0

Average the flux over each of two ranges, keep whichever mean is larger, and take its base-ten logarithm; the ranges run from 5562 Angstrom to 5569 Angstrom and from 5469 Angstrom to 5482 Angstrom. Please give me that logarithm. 1.08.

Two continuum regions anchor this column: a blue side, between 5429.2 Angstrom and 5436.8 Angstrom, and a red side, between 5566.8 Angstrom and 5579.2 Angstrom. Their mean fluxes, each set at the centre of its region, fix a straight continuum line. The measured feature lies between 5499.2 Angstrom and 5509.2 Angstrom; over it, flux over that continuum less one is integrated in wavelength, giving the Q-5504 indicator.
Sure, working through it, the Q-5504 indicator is 1.6 Angstrom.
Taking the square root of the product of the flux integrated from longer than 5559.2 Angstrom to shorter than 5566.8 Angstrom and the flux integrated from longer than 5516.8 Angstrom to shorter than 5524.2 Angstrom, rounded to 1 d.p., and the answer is 84.8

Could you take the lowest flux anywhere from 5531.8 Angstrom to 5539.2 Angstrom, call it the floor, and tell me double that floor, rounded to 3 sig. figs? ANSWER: 22.2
